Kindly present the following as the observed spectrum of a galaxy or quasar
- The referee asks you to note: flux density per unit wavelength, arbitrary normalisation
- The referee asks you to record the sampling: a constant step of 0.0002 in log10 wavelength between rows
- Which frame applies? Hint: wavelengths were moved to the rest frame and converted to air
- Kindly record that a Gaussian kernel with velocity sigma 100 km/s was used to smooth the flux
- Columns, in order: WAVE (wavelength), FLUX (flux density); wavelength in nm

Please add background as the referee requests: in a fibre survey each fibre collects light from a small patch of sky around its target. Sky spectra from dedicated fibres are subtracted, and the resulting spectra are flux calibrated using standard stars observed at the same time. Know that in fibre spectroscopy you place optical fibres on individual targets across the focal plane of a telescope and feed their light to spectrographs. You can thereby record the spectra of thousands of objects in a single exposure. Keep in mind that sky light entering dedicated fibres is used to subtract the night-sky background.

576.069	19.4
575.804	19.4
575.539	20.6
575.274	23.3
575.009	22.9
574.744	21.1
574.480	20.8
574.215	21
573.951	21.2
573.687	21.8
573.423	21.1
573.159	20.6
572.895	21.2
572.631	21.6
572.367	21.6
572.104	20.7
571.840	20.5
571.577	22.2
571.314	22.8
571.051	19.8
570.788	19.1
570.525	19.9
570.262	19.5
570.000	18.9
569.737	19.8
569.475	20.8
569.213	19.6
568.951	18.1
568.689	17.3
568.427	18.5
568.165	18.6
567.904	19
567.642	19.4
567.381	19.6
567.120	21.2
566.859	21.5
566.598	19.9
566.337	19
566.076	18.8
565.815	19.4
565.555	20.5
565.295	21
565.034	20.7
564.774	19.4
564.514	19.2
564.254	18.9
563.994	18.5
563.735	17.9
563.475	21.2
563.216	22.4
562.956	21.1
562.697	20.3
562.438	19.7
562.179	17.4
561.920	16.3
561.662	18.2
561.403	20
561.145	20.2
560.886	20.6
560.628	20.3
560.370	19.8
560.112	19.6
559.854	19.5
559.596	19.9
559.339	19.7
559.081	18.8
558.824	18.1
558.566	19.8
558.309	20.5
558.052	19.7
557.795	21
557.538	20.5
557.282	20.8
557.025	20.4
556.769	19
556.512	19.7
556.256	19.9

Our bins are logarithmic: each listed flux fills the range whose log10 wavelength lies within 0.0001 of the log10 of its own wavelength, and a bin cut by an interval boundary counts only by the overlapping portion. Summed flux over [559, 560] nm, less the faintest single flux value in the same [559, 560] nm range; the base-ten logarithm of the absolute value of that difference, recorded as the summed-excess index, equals 1.77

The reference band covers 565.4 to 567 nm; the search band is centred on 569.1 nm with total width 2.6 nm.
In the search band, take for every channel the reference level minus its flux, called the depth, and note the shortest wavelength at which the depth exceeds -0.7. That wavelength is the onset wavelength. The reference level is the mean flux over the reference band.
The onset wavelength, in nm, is 567.904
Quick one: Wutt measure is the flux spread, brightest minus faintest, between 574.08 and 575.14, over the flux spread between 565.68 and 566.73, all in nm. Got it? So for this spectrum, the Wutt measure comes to 1.9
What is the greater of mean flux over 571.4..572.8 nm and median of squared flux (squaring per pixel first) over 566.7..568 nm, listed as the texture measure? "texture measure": 384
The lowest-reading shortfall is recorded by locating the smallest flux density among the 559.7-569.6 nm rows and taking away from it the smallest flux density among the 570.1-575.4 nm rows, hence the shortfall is -2.8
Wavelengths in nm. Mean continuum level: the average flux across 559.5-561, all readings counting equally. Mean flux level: 19.9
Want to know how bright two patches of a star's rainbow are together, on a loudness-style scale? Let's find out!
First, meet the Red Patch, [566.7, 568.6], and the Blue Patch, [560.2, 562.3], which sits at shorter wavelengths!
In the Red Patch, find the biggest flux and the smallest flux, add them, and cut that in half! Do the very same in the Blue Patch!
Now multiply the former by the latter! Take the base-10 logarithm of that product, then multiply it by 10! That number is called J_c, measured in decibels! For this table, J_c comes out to 25.7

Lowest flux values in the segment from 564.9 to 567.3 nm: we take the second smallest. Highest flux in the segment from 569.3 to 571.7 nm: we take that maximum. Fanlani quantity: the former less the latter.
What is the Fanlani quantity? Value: -3.8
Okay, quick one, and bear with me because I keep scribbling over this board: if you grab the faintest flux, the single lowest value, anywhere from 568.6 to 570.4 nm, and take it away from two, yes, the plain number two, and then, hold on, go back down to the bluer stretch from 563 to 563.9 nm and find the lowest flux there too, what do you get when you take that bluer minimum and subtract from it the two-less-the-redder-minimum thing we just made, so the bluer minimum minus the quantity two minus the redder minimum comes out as 33.2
